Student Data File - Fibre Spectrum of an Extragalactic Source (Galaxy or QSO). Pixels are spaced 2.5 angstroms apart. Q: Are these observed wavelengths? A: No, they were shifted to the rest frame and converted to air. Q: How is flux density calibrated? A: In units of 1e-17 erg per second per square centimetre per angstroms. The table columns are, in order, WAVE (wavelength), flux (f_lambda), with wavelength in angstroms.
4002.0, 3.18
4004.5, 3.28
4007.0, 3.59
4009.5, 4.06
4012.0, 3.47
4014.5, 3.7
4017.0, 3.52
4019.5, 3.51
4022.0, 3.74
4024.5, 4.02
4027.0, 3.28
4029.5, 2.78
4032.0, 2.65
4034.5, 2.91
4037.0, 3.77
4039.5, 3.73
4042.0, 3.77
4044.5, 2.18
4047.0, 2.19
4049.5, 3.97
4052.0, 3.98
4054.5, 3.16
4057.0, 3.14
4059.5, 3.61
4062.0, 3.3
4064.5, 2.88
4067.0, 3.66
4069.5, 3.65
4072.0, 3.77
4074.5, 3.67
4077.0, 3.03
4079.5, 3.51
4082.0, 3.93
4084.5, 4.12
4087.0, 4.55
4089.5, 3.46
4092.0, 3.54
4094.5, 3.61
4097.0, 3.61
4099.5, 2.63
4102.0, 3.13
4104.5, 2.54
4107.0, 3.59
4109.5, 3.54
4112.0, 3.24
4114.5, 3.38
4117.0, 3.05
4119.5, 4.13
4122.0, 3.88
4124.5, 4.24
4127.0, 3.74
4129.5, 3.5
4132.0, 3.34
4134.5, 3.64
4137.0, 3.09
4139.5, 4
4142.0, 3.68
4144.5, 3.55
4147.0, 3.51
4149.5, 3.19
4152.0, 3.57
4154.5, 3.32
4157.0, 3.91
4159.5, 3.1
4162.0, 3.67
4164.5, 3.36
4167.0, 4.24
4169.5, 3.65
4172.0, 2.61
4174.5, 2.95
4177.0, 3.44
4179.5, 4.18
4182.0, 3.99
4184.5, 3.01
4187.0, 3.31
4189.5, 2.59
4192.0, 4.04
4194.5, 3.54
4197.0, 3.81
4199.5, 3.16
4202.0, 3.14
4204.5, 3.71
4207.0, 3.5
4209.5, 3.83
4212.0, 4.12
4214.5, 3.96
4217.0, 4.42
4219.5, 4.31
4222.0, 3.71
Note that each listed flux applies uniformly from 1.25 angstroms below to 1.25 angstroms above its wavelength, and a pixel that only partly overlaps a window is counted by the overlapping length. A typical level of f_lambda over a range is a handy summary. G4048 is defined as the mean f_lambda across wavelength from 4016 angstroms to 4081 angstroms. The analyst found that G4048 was 3.36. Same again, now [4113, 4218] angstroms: 3.57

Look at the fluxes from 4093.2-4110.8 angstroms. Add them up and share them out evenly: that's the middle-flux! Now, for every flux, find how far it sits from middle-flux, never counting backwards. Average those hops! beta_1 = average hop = 0.40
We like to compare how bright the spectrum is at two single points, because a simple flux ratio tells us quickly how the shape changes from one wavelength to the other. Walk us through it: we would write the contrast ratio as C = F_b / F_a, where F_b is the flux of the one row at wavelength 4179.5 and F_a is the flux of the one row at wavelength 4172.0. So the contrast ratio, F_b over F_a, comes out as 1.6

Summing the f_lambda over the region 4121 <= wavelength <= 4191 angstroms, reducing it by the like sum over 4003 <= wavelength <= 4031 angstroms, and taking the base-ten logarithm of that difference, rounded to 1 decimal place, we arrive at 1.8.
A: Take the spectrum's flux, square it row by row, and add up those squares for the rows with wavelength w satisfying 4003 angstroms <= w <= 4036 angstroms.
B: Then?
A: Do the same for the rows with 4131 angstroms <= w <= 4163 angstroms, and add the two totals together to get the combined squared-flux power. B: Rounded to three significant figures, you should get 315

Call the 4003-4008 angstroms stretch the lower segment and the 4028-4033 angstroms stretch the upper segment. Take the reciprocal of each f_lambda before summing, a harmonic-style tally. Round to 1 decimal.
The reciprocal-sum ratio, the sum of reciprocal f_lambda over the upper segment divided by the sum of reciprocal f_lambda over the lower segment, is 1.3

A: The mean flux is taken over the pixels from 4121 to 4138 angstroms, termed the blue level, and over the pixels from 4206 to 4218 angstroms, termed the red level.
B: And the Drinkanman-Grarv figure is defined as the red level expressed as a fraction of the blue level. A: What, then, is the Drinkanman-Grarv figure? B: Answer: 1.09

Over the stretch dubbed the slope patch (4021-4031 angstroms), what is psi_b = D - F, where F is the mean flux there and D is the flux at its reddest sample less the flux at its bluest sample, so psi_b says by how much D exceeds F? -4.4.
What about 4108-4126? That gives -2.9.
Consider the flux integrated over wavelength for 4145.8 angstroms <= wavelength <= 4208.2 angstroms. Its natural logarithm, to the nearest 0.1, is 5.4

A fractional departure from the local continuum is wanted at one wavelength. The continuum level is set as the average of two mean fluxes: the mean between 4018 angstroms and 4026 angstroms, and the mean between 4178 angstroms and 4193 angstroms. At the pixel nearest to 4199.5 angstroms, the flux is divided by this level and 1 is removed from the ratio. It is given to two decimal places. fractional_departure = -0.13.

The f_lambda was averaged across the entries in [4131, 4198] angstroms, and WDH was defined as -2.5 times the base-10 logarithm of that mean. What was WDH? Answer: -1.36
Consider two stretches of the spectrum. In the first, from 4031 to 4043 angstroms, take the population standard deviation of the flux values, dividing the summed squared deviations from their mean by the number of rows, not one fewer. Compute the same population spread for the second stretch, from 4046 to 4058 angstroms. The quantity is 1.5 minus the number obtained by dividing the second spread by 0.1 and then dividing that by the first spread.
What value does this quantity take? -12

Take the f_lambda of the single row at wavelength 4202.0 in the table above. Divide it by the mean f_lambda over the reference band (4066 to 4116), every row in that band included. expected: 0.90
